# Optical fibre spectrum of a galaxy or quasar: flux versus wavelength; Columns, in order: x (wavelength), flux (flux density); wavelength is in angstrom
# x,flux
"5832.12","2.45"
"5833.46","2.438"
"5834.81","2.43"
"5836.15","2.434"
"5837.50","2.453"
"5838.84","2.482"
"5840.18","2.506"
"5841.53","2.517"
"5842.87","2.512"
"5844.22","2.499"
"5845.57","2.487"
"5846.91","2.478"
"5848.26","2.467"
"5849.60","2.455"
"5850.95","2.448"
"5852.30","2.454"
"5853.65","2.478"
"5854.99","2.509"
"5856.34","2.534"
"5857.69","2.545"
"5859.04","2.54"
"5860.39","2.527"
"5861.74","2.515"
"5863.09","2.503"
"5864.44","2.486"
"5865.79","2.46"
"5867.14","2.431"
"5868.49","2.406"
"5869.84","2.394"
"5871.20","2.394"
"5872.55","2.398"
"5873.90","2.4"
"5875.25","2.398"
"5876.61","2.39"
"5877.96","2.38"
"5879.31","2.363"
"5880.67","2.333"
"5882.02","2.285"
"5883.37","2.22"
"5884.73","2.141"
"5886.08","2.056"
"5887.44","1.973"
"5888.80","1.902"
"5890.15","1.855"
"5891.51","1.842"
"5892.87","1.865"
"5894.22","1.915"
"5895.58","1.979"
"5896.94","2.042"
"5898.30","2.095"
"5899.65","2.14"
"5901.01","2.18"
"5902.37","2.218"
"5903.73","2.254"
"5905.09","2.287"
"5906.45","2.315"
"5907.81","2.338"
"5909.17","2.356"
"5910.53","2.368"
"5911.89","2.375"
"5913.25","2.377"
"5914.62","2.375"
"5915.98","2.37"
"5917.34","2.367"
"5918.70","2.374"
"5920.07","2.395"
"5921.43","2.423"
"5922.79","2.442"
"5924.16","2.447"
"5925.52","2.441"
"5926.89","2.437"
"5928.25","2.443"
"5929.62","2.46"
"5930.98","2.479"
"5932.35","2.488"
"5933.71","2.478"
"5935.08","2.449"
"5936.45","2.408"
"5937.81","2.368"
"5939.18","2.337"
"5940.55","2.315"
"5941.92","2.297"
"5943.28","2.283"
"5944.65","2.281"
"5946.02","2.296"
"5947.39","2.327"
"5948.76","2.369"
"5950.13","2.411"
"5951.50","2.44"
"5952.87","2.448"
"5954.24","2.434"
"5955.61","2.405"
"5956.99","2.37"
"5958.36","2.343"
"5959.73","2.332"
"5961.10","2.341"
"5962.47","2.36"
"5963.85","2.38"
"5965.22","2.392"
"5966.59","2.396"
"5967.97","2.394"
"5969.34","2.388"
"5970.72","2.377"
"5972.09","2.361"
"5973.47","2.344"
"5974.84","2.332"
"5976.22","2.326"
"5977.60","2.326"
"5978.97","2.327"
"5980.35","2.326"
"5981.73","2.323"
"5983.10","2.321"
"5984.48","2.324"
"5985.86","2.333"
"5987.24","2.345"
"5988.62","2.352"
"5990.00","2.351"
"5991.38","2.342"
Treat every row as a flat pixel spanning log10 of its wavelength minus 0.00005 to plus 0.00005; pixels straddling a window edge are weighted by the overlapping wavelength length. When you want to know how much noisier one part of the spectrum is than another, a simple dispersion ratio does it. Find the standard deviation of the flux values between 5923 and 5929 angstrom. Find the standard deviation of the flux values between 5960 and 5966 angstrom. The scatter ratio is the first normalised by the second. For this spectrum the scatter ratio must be 0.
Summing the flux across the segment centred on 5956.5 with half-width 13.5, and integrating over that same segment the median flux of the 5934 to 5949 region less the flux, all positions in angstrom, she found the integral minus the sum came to -49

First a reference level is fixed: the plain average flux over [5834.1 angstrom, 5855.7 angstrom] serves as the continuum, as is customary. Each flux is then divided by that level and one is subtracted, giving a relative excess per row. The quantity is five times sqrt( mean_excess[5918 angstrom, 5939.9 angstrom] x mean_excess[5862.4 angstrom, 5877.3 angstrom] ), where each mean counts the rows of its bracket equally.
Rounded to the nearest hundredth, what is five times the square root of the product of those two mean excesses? 0.10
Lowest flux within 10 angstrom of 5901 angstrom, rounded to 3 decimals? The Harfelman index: 1.842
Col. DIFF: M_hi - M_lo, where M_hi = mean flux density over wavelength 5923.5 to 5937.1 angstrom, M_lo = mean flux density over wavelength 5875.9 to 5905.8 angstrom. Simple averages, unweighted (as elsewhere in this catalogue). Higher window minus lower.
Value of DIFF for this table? 0.33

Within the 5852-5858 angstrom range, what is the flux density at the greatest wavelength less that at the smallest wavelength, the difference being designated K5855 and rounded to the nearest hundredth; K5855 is 0.09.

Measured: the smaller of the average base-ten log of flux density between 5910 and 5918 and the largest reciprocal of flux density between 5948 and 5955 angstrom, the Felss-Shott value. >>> 0.375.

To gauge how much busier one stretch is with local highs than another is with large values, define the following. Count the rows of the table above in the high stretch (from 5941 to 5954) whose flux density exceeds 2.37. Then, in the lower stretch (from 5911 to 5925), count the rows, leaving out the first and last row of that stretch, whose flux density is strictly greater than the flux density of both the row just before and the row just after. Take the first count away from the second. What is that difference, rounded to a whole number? -2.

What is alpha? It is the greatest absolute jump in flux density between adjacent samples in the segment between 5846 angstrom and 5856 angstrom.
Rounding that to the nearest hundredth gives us 0.03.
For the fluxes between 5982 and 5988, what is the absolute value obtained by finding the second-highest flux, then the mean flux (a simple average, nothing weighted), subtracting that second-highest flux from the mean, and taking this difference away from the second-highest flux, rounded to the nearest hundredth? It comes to 2.34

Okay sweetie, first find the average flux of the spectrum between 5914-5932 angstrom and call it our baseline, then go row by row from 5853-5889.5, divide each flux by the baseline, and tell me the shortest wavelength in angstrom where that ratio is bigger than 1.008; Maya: 5853.65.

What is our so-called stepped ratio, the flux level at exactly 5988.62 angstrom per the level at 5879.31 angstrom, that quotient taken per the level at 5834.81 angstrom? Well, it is 0.410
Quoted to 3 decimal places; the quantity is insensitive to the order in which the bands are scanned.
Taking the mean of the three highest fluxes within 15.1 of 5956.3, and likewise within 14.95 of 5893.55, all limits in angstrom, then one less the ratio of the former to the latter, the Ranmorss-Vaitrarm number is -0.041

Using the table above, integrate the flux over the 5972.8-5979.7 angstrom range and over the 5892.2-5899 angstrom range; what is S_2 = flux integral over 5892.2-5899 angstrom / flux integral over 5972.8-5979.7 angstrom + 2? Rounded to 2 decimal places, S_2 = 2.84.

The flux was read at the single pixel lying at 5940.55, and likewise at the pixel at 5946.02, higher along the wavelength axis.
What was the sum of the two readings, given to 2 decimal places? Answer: 4.61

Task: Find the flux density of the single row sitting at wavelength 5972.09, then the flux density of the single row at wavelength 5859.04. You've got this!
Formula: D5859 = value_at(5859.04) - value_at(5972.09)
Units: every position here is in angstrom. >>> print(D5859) 0.18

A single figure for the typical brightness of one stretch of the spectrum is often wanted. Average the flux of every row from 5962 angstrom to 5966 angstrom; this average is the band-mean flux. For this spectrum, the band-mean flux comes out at 2.38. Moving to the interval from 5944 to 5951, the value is 2.34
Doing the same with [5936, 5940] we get 2.37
